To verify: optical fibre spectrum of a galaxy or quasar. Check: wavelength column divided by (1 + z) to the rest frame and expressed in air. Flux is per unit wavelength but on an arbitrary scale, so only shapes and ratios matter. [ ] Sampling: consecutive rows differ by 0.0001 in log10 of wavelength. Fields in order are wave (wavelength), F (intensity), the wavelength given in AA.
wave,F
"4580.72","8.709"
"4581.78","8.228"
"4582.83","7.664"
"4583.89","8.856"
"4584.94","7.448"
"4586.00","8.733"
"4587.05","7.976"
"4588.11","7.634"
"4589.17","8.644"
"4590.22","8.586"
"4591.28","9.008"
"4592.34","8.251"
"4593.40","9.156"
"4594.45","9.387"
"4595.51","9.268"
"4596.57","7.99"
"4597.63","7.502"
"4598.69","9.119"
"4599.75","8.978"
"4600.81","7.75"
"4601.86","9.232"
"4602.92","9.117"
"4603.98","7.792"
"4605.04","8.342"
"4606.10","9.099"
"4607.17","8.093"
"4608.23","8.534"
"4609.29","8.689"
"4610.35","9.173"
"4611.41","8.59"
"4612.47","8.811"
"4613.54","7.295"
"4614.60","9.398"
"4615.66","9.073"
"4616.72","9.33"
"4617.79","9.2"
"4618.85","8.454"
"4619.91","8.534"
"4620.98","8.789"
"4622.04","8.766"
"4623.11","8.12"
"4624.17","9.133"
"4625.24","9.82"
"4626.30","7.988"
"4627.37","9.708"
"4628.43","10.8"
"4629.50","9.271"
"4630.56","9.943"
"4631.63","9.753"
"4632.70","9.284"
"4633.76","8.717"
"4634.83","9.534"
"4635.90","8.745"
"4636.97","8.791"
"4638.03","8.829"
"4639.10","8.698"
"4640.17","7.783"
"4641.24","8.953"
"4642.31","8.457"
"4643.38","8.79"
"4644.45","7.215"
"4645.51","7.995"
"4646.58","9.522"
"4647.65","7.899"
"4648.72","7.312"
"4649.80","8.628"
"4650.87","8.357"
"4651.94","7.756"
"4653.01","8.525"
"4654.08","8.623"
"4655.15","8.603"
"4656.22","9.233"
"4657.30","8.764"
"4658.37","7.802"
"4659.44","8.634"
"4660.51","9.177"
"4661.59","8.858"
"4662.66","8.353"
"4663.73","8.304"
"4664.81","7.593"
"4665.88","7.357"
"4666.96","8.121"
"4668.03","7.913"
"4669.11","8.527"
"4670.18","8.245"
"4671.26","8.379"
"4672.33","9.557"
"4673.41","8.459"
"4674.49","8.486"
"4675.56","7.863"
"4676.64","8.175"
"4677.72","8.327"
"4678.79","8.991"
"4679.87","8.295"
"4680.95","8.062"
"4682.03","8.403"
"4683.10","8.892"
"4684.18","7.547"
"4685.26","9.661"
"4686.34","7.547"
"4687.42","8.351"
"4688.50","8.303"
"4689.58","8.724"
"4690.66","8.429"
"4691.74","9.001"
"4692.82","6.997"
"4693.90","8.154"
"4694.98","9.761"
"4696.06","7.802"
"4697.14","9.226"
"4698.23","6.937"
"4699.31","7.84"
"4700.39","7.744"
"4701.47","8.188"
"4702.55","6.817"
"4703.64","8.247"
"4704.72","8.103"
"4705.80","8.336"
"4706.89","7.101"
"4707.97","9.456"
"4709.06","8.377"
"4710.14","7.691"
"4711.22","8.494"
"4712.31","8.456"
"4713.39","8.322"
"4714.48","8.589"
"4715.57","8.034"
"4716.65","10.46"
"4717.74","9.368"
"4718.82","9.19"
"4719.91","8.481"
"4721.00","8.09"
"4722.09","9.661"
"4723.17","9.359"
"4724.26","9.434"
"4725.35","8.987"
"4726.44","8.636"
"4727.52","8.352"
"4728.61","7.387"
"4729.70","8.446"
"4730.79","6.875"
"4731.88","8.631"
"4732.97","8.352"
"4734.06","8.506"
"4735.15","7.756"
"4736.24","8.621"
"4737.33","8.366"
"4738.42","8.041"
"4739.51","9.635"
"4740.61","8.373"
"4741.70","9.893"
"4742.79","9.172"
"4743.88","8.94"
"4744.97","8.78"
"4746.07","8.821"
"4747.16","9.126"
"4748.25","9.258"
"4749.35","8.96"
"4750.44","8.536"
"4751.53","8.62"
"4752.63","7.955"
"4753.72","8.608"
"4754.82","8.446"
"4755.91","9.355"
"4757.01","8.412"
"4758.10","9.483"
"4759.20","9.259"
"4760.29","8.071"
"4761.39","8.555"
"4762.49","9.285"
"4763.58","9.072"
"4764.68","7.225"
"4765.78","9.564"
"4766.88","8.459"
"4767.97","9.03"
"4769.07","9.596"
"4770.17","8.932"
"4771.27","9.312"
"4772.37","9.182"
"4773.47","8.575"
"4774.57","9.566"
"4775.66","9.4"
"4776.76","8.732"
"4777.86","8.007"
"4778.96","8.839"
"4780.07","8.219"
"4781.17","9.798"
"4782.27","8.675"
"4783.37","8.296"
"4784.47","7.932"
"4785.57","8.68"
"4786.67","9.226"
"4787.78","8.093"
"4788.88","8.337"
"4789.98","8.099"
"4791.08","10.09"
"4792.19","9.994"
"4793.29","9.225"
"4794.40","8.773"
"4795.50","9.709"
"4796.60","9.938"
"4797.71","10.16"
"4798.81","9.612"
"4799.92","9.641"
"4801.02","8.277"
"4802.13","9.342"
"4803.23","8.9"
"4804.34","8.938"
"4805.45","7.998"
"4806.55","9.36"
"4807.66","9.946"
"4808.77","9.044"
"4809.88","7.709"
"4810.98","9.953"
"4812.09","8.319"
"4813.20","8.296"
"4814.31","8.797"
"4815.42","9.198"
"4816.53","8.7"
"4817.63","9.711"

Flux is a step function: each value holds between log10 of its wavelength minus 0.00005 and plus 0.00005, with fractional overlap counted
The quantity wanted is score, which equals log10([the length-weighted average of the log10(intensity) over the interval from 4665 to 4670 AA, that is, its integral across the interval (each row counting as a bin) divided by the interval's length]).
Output -0.0450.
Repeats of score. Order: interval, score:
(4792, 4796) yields -0.0125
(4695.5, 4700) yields -0.0467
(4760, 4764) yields -0.0256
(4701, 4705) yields -0.0500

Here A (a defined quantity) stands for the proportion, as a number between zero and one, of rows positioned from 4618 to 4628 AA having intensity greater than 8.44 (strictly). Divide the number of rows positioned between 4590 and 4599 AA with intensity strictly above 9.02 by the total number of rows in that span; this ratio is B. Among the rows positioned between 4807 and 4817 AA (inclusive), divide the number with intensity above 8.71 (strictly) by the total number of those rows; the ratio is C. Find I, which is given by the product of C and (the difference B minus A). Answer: -0.19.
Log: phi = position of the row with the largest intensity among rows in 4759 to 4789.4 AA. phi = 4781.17 AA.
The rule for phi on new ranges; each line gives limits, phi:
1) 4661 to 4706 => 4694.98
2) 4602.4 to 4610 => 4602.92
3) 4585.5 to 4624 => 4614.60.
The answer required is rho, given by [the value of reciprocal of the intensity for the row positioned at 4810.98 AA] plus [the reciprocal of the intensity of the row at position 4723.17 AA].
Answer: 0.207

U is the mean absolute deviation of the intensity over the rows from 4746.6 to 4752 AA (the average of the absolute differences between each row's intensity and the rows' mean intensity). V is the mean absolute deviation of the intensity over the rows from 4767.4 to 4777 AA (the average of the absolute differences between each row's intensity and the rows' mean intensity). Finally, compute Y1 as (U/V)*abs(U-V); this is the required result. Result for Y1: 0.03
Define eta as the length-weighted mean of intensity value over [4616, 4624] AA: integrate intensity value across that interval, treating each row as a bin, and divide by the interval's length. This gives 8.8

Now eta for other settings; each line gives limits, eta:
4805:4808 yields 9.1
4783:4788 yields 8.5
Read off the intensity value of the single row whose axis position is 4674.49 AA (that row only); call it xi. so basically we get 8.486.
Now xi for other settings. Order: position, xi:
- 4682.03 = 8.403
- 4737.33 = 8.366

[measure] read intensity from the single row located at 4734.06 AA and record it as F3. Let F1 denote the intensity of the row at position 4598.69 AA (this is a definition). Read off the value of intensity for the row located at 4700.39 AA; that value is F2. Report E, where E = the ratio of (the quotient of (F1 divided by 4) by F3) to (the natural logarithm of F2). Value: 0.131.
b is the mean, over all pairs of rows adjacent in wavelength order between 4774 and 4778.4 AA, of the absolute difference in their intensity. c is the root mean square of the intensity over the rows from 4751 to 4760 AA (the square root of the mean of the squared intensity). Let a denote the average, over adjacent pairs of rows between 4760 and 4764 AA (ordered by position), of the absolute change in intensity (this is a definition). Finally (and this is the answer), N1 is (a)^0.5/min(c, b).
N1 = 1.3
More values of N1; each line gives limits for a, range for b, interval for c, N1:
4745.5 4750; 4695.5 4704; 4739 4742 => 0.4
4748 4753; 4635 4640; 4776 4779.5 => 8.5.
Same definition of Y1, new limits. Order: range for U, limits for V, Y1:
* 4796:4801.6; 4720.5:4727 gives 0.05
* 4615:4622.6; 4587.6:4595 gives 0.10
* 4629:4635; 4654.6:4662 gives 0.00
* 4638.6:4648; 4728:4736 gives 0.01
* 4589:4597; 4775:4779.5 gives 0.05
